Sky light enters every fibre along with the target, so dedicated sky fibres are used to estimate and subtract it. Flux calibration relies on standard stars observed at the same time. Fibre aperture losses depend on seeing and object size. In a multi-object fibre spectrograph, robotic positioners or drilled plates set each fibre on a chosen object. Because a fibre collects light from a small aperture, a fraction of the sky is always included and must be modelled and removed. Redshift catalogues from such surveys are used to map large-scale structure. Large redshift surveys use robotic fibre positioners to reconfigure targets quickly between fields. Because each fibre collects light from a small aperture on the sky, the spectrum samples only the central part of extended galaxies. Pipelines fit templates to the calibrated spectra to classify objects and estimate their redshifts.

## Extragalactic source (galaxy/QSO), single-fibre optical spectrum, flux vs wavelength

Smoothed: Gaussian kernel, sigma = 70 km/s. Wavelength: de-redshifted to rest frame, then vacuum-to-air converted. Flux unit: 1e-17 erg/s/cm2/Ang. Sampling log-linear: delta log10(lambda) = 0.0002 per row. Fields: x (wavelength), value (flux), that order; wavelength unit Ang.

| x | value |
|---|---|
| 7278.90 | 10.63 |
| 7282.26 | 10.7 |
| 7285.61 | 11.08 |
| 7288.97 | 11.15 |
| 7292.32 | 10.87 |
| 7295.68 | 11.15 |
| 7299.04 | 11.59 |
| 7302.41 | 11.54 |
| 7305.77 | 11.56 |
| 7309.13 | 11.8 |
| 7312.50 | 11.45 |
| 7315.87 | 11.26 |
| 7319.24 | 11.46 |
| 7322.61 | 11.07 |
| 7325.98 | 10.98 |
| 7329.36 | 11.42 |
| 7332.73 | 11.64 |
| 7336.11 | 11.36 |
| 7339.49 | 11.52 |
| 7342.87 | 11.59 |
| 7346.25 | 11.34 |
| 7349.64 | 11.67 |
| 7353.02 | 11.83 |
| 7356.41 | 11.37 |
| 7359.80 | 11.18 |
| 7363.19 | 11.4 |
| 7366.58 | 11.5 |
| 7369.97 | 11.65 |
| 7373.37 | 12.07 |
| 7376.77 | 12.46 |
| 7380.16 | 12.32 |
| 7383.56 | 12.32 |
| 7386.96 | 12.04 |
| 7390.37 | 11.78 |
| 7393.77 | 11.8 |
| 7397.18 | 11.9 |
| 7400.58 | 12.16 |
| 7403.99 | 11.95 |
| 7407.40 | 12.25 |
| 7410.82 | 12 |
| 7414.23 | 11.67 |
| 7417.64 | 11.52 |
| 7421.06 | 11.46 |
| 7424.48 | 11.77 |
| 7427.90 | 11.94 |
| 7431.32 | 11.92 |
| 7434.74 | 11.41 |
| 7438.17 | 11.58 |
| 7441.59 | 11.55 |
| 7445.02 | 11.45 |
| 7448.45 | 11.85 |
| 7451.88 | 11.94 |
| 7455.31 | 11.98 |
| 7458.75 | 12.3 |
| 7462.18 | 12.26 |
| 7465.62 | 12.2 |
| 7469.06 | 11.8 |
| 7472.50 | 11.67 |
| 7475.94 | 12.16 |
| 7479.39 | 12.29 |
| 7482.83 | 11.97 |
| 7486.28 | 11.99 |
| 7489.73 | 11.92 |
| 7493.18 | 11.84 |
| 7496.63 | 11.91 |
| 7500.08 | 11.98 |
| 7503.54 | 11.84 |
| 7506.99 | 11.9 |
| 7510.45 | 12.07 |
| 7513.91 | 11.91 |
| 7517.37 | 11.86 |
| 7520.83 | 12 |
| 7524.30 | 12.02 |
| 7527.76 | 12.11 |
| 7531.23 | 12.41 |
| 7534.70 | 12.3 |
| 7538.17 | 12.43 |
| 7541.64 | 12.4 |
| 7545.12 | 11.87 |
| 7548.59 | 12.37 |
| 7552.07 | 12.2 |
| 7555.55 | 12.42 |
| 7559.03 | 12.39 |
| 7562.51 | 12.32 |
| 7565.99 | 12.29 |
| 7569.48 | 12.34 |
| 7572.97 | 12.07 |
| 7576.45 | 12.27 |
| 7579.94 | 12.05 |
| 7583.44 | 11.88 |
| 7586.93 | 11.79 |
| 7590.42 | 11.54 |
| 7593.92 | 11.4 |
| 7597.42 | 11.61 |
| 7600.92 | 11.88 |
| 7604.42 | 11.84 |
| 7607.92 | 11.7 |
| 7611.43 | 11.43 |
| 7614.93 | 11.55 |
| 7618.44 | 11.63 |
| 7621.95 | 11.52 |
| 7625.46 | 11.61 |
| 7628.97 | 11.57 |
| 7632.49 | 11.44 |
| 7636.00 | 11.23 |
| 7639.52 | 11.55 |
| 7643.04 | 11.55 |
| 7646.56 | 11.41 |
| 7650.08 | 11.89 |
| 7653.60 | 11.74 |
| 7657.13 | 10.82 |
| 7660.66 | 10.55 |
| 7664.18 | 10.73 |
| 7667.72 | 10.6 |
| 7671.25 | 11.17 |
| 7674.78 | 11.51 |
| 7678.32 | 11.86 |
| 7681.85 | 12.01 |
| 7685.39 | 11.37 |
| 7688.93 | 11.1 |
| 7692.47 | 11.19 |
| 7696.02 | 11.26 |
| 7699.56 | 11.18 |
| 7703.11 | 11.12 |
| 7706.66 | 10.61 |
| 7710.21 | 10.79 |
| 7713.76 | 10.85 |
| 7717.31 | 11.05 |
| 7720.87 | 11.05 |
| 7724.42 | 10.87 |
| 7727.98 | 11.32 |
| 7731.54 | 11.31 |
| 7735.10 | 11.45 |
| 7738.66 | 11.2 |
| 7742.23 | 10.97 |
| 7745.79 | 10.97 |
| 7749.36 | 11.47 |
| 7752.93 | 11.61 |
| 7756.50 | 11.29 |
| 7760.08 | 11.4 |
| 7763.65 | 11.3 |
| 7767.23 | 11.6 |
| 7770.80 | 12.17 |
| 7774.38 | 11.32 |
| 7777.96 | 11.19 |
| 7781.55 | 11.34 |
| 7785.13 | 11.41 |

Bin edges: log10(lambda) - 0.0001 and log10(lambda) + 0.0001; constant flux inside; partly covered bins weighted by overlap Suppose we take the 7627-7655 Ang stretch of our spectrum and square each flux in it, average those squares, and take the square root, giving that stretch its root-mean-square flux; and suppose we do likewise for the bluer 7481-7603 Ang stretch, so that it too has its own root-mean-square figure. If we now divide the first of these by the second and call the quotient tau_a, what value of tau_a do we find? 0.96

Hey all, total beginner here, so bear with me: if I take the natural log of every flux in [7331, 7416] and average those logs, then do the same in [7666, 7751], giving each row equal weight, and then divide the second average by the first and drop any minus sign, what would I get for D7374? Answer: 0.98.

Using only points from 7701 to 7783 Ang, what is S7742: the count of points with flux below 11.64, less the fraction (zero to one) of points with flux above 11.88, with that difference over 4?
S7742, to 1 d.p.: 5.5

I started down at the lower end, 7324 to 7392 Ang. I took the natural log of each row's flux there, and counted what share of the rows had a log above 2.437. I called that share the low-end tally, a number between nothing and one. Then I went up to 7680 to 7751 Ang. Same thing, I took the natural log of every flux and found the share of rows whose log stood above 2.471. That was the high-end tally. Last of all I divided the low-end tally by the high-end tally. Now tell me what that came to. 13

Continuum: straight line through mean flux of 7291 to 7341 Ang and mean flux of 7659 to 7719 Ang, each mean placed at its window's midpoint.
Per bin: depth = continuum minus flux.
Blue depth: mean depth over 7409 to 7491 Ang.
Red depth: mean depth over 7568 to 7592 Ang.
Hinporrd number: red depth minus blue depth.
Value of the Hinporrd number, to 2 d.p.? -0.22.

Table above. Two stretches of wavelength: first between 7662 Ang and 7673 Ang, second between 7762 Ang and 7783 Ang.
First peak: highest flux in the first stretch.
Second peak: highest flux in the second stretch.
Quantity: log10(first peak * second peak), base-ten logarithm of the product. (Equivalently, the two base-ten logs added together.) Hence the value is 2.133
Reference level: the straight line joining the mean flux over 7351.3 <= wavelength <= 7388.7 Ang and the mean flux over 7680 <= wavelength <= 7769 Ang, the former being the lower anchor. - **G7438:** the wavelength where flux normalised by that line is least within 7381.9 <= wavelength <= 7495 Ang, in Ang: 7434.74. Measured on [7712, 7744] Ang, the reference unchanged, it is 7713.76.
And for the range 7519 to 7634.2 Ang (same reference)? 7593.92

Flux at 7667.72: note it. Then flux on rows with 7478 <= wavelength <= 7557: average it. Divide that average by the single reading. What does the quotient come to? 1.14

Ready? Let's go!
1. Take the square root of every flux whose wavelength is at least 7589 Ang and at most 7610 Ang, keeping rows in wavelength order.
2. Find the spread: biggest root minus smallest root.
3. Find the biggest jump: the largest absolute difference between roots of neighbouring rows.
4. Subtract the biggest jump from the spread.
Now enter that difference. 0.031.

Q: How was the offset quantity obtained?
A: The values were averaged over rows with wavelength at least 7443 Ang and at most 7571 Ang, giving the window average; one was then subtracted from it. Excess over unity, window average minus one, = 11.1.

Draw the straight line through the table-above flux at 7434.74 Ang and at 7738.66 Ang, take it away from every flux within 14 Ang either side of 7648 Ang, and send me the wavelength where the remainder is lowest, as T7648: 7660.66 Ang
